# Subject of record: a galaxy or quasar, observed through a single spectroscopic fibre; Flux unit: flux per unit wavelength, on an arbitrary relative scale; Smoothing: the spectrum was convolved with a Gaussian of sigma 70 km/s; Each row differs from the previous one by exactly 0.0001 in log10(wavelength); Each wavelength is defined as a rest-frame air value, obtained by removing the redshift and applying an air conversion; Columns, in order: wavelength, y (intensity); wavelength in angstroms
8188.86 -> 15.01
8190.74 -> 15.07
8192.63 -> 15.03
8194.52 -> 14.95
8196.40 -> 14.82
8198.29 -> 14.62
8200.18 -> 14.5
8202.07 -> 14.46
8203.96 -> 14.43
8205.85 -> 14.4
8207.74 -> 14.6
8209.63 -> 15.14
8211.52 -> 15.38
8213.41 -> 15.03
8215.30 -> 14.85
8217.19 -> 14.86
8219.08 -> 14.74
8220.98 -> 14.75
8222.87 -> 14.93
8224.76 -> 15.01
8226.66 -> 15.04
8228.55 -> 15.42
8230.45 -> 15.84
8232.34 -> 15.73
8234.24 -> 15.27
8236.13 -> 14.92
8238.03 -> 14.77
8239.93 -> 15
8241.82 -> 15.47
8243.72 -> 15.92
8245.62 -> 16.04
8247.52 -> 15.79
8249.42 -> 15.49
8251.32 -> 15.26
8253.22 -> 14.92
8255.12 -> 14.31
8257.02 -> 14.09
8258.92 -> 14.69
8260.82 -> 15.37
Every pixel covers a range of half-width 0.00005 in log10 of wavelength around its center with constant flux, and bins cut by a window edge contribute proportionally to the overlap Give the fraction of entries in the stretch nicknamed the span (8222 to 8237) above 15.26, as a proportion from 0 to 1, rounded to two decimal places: 0.50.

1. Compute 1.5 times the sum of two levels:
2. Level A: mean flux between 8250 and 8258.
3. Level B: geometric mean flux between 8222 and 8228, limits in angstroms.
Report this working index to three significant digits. 44.5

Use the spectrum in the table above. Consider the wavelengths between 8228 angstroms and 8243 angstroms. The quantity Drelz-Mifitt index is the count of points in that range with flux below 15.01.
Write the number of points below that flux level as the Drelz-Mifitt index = 3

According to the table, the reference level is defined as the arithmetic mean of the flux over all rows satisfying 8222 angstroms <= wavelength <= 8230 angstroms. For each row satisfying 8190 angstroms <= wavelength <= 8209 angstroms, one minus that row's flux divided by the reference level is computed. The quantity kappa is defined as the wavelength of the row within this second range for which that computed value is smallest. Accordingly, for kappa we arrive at 8190.74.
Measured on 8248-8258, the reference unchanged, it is 8249.42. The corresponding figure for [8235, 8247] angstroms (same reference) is 8245.62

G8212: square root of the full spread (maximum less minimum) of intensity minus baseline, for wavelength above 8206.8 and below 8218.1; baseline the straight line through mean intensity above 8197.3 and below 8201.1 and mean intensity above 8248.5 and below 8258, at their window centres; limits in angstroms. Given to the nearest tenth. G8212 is 0.9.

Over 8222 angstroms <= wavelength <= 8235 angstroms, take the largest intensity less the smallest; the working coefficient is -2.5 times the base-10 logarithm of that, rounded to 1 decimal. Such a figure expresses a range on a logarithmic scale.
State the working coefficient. 0.1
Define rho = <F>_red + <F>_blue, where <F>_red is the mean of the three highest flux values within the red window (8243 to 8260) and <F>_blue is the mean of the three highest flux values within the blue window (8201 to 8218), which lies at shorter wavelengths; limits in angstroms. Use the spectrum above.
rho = 31.1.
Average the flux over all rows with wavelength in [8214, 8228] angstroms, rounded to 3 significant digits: 14.9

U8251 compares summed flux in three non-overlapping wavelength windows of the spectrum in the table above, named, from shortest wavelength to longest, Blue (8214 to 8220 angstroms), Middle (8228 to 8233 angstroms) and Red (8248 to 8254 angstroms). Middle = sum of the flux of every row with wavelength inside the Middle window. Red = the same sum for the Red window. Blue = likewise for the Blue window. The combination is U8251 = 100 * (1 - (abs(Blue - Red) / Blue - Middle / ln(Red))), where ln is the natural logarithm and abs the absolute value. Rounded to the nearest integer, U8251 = 1327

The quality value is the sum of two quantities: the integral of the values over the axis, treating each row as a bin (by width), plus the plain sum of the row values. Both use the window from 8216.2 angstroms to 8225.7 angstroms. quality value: 215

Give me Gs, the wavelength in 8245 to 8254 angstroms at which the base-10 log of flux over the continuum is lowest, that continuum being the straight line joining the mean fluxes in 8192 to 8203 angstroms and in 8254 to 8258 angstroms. 8253.22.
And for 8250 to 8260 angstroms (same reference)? 8257.02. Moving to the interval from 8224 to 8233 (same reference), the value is 8224.76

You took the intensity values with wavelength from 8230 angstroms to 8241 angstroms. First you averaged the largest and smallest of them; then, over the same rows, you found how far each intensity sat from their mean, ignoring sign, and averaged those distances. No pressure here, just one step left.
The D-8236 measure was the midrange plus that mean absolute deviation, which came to 15.7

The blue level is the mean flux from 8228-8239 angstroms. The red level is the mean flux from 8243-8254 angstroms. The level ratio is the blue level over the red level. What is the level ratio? 0.984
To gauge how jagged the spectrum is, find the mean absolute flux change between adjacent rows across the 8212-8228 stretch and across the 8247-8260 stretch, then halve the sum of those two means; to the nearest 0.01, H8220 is 0.24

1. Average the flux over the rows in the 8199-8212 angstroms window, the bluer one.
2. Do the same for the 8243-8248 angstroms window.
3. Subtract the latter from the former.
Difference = -1.2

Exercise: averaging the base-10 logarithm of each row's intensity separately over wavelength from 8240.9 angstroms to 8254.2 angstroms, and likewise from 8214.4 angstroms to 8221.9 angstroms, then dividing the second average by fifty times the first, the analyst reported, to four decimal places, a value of 0.0196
